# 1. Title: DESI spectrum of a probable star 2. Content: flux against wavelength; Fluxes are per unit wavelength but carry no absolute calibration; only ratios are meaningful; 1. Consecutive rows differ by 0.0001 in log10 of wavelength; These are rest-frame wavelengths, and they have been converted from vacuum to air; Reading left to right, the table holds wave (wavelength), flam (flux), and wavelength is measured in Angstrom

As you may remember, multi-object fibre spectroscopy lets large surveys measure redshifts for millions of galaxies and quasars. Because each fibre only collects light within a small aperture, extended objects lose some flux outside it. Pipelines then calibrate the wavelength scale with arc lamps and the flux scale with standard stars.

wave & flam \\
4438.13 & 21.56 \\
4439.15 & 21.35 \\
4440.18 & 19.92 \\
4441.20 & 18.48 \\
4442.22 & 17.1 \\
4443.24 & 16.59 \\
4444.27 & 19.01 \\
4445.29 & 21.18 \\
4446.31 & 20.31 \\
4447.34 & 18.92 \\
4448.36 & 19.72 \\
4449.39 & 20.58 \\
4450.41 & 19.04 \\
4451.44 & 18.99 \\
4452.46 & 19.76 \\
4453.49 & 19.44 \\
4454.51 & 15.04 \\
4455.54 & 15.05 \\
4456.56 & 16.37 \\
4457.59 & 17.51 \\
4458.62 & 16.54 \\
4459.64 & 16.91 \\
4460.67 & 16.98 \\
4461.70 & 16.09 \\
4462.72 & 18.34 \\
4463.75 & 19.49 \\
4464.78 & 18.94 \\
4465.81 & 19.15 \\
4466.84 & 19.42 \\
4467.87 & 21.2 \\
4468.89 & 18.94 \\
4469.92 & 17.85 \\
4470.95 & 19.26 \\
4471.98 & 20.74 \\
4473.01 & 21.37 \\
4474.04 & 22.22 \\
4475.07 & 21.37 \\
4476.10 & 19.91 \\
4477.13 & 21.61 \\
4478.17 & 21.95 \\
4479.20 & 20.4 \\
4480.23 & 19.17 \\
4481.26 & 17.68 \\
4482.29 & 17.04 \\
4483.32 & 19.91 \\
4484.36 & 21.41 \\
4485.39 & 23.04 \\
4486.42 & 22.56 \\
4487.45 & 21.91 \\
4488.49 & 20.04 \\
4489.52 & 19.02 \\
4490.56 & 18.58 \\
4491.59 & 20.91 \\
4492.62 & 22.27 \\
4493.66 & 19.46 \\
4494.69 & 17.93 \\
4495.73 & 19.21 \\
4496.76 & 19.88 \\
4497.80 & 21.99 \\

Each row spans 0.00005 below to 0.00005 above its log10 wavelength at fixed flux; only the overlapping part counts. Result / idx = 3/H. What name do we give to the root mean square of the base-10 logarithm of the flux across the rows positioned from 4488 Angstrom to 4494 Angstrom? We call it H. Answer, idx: 2.31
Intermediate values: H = 1.30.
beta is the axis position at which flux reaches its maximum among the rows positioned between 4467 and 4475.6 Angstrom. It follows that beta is 4474.04 Angstrom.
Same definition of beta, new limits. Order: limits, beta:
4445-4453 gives 4445.29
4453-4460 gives 4453.49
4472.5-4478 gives 4474.04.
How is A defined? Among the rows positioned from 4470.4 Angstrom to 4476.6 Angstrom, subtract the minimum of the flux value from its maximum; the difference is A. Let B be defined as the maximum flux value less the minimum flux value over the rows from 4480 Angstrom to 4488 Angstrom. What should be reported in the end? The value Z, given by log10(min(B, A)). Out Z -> 0.47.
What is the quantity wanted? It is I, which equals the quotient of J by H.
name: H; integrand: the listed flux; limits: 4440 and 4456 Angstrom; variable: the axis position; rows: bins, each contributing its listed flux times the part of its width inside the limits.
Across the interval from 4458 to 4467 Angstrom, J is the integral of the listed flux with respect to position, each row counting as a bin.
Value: 0.5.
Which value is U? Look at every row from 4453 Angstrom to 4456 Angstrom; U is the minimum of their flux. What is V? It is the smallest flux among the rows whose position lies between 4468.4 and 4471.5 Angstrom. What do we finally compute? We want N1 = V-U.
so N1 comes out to 2.8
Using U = 15.04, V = 17.85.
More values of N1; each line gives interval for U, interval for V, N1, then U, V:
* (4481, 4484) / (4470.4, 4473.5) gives 2.2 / 17.04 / 19.26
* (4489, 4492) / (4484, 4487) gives 2.8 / 18.58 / 21.41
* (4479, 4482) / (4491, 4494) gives 1.8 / 17.68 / 19.46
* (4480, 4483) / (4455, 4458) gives -2.0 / 17.04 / 15.05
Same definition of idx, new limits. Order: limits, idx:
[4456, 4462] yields 2.45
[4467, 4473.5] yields 2.31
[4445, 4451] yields 2.31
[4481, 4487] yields 2.30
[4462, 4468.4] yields 2.33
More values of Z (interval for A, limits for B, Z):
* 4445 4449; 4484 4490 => 0.35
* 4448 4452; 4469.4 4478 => 0.20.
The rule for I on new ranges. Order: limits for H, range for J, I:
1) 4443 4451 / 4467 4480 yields 1.7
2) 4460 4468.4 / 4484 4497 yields 1.7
